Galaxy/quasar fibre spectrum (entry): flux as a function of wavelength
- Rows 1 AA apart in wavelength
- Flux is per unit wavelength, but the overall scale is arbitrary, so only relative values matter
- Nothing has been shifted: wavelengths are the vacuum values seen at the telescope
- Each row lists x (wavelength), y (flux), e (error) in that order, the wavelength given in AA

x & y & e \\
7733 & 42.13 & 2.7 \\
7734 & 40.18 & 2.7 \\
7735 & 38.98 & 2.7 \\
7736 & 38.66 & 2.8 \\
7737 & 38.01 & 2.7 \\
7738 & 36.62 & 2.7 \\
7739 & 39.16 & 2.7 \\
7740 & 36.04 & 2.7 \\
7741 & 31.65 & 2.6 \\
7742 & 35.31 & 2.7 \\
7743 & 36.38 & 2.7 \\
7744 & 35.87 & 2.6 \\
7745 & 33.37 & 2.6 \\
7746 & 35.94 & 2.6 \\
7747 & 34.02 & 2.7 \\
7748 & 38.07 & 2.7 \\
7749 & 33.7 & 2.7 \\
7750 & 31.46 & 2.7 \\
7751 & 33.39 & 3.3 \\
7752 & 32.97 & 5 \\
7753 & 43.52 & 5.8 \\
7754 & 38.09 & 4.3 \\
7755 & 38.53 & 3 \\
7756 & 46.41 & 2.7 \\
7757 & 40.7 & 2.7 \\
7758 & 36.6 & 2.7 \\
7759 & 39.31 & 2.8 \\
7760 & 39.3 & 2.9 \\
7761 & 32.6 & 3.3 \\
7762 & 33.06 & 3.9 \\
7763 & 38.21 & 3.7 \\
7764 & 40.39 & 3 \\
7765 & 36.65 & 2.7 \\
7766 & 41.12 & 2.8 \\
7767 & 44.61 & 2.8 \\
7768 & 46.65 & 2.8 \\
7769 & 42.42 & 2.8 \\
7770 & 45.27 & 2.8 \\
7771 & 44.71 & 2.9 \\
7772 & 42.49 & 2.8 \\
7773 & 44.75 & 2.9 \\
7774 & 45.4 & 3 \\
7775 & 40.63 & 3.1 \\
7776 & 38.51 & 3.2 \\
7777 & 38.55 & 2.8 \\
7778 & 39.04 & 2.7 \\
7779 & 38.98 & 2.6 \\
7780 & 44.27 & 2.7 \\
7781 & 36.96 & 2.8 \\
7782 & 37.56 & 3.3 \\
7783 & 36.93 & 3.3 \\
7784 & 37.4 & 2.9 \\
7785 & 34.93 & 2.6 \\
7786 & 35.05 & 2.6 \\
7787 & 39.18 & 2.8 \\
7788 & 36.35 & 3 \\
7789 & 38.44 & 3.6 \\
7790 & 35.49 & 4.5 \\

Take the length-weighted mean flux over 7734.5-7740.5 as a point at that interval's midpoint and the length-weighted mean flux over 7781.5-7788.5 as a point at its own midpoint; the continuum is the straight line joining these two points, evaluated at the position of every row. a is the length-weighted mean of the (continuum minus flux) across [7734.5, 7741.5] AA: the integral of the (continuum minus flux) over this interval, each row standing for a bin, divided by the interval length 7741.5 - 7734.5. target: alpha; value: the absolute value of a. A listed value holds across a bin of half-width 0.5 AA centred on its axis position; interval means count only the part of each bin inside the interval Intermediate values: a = 1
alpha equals 0.9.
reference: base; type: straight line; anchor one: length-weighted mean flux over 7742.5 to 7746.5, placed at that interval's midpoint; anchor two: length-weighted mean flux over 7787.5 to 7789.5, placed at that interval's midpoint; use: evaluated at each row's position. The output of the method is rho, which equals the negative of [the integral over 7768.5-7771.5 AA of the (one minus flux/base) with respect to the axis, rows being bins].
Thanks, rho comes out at 0.6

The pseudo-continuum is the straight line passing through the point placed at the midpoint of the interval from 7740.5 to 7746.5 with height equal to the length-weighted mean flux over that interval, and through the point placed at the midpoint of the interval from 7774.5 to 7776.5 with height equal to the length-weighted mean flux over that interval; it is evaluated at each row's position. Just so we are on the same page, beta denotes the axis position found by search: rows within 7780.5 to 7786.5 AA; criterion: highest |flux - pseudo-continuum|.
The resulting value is 7786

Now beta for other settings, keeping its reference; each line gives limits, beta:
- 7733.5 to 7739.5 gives 7734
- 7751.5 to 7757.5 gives 7756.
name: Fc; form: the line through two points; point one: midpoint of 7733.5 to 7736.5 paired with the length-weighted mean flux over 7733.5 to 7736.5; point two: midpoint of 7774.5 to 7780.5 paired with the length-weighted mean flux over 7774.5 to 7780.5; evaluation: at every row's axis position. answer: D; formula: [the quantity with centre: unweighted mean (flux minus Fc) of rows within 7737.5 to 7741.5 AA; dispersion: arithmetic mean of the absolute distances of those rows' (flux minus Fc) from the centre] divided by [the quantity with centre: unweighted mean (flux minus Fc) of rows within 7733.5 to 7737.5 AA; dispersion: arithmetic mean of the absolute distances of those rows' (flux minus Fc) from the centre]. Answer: 3.3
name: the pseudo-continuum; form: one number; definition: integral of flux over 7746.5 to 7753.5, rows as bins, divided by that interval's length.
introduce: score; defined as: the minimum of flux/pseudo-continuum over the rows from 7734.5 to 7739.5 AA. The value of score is 1.04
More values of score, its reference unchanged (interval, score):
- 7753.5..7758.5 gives 1.04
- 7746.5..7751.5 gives 0.89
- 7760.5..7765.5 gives 0.92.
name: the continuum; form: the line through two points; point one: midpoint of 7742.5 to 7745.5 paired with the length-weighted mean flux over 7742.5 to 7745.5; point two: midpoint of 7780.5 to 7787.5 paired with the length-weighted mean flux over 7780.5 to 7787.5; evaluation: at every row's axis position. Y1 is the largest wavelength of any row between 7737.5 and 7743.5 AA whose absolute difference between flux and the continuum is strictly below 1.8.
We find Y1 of 7743 AA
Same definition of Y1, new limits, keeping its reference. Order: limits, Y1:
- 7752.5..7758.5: 7758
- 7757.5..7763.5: 7758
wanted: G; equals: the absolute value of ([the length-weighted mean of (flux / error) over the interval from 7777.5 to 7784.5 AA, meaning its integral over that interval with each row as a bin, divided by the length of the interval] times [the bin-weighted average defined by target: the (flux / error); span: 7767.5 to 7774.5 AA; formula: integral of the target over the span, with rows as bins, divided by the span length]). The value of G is 211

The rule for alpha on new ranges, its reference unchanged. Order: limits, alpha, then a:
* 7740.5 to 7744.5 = 3.0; 3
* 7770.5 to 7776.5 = 5.7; -6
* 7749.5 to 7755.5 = 1.2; 1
